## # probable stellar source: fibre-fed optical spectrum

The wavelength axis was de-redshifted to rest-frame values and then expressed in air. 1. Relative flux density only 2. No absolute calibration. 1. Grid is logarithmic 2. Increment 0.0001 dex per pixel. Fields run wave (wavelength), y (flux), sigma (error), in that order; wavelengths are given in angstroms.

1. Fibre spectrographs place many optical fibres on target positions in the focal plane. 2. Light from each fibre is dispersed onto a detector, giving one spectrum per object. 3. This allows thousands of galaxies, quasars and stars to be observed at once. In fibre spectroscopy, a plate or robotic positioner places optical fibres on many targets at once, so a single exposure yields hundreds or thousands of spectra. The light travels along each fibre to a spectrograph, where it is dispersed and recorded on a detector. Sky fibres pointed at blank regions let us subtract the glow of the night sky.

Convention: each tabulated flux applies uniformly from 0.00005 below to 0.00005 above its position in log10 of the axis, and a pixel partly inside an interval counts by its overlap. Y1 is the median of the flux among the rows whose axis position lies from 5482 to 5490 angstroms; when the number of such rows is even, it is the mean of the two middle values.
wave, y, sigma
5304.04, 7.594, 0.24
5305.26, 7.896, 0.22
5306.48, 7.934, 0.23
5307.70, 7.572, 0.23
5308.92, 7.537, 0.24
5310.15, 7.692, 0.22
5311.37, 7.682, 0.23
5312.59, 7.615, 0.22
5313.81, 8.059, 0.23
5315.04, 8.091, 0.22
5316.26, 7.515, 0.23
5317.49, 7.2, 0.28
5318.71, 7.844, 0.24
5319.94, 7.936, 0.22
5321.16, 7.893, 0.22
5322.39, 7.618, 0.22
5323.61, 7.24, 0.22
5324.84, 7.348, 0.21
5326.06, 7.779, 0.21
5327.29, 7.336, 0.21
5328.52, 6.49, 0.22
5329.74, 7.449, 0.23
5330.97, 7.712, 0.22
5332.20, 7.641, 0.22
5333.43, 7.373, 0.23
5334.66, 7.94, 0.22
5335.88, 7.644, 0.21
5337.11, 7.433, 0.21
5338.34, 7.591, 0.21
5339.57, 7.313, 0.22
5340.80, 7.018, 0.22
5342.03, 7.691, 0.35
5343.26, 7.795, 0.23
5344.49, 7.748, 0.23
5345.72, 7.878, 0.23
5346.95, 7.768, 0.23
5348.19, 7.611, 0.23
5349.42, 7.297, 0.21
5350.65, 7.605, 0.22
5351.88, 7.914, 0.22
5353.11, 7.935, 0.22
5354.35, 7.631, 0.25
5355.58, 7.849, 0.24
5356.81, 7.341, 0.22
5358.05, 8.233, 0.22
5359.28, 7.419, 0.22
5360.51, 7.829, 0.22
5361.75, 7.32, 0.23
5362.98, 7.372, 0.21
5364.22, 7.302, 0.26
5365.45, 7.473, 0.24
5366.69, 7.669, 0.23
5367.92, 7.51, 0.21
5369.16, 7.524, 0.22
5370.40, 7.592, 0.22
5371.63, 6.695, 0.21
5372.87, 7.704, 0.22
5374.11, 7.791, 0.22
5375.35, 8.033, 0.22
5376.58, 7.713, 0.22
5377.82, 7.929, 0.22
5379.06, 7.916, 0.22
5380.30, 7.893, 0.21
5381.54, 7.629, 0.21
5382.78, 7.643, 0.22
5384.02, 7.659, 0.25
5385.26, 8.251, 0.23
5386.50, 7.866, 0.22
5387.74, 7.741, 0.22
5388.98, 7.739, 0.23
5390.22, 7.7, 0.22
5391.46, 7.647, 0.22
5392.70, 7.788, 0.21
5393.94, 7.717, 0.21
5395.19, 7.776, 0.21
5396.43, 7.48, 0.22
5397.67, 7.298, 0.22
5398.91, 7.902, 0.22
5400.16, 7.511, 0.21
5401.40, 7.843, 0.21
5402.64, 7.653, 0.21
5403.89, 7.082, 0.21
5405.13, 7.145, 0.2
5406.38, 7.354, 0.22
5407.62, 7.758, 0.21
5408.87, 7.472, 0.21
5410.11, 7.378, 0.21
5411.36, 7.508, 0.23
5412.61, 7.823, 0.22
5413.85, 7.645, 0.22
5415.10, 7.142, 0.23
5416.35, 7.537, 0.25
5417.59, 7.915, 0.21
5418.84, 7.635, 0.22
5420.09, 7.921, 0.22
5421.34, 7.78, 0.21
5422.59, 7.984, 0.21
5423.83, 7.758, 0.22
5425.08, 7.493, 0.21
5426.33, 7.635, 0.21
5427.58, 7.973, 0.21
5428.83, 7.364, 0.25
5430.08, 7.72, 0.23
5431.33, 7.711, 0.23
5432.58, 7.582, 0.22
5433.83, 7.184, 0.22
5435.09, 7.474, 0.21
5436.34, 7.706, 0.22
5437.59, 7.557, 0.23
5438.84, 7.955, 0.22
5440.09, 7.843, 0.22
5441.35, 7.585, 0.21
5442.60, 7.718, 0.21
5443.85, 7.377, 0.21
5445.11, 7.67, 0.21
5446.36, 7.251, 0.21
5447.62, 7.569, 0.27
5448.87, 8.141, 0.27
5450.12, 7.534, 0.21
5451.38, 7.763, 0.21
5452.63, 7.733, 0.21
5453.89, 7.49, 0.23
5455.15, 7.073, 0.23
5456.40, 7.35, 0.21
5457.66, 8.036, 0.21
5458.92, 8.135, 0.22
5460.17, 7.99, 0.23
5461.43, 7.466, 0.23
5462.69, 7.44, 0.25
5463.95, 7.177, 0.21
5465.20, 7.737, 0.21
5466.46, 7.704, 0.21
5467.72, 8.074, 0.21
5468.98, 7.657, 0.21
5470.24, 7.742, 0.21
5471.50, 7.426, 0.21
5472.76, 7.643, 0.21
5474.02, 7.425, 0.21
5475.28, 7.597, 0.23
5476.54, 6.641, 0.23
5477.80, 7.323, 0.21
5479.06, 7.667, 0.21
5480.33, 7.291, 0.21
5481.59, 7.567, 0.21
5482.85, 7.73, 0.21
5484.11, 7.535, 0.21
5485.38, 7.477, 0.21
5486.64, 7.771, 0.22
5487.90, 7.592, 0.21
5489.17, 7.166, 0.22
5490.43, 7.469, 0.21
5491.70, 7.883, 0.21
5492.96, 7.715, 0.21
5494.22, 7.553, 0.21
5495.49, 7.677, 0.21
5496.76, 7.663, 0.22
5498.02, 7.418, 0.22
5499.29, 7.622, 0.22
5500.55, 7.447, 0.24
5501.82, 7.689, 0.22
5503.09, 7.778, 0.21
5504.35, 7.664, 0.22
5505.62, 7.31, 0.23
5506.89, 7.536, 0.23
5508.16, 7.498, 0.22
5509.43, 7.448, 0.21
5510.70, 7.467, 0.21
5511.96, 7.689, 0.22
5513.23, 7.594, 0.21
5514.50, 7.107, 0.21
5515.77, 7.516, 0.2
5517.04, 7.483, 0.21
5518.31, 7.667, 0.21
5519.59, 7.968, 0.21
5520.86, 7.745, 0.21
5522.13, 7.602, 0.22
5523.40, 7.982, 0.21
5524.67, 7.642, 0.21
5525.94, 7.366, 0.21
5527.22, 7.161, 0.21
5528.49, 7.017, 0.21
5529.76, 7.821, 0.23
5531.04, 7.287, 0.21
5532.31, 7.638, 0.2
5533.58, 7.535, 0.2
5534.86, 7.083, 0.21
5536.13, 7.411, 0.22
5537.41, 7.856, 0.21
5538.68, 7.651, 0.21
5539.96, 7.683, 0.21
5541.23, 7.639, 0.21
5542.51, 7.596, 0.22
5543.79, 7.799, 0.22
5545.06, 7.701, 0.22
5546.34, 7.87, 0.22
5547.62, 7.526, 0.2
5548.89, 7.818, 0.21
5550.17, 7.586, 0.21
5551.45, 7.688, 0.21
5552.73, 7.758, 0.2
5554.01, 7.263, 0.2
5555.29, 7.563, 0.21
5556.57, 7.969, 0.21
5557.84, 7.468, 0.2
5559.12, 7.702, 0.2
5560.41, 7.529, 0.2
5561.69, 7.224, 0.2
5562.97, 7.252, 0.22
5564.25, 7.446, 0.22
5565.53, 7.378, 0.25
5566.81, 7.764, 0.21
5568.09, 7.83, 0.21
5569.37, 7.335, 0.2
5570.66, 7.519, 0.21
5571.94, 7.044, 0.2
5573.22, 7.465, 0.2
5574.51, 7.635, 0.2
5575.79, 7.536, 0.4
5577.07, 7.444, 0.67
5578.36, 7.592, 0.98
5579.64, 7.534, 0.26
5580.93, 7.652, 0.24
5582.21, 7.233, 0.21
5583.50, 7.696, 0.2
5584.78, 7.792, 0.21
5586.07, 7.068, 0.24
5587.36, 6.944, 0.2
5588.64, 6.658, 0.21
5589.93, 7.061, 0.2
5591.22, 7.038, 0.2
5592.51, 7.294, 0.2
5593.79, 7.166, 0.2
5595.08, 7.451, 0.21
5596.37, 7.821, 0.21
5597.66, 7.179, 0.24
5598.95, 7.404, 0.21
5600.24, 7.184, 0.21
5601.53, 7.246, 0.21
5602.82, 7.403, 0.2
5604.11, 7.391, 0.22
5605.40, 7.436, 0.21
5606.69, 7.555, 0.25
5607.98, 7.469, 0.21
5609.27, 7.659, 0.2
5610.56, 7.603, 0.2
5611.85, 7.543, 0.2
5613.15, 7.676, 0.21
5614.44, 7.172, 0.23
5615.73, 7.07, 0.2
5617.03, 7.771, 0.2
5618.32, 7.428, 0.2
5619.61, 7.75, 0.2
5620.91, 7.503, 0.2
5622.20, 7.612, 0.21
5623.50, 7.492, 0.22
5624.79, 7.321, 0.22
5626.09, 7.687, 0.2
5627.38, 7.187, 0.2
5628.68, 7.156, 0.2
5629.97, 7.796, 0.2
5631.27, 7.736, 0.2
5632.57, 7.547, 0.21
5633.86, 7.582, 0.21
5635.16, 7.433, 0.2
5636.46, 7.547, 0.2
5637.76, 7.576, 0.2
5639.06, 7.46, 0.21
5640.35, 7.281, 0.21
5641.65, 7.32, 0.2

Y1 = 7.56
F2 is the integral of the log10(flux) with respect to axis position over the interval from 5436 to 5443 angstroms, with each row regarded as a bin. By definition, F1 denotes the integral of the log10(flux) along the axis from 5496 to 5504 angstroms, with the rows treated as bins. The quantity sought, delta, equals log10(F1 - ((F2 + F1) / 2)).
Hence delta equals -0.38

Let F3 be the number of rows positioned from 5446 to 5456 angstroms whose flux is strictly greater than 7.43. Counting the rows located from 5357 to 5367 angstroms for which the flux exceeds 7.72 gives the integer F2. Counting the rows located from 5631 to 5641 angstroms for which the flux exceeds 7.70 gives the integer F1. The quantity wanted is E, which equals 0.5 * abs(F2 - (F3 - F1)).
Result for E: 1.5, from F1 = 1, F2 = 2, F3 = 6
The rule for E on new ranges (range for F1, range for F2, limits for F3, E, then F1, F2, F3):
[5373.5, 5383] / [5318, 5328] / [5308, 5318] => 1.5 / 6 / 4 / 7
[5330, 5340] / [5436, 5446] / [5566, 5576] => 1.0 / 2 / 2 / 6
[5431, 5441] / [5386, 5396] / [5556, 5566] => 2.0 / 4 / 5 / 5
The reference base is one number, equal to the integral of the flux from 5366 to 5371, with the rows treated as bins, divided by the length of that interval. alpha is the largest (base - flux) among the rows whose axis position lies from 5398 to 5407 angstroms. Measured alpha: 0.48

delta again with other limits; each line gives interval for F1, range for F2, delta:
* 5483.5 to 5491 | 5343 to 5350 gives -0.73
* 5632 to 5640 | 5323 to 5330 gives -0.31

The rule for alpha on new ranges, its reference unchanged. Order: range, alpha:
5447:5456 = 0.49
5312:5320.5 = 0.36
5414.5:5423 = 0.42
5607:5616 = 0.49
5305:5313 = 0.03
